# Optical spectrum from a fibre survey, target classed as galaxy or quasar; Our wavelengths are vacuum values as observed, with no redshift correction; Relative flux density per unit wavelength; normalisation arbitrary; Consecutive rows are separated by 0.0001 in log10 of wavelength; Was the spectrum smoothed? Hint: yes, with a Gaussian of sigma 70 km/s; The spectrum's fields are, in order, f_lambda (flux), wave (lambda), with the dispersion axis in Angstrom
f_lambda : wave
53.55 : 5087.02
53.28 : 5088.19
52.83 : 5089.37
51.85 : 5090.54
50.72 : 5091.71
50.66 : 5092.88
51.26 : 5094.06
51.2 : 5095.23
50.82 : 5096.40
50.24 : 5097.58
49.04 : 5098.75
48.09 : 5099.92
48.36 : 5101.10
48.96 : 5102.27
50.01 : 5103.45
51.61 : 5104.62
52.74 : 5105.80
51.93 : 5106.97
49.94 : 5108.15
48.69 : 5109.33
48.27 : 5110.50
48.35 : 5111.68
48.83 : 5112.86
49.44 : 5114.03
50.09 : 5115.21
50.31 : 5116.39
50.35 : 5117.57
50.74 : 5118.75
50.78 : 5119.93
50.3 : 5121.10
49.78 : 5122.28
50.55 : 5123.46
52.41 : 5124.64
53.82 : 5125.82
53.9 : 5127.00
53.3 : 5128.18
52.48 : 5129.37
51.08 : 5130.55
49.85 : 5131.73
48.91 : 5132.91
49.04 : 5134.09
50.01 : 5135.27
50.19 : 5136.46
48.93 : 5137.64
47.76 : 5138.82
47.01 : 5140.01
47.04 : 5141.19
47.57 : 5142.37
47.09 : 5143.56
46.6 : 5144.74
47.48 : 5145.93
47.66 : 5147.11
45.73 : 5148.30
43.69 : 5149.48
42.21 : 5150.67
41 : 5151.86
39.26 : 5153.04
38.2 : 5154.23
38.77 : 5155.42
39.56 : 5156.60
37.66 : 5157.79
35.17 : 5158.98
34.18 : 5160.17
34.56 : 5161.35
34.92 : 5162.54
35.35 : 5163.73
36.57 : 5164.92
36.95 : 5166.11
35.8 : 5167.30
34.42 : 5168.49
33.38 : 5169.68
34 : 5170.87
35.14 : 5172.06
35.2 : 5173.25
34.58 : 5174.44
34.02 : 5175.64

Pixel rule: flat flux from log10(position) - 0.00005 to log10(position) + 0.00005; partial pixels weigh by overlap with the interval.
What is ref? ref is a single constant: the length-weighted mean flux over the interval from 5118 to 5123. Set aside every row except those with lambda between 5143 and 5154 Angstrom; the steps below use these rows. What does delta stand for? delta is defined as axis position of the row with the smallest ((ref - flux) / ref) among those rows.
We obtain 5147.11 Angstrom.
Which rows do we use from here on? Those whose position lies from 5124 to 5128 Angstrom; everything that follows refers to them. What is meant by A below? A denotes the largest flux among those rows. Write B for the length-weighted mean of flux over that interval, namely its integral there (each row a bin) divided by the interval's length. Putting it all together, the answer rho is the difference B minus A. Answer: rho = -0.55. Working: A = 53.9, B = 53.3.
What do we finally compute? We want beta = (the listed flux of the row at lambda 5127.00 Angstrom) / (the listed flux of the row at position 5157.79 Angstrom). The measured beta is 1.4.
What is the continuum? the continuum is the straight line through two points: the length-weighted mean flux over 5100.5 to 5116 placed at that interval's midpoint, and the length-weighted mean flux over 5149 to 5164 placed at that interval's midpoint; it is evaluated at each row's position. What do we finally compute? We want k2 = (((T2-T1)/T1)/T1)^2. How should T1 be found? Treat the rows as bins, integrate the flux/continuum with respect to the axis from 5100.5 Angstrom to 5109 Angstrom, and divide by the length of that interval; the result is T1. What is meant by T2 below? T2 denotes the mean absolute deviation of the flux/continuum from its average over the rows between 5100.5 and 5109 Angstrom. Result 0.94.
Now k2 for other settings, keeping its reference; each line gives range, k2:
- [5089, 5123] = 0.92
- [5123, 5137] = 0.72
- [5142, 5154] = 0.75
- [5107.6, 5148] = 0.74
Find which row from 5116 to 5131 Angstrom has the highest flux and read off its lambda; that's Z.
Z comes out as 5127.00 Angstrom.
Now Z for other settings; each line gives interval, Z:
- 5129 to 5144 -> 5129.37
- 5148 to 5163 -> 5148.30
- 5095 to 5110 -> 5105.80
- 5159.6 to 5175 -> 5166.11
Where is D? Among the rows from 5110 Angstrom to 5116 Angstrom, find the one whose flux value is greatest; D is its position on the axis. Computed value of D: 5115.21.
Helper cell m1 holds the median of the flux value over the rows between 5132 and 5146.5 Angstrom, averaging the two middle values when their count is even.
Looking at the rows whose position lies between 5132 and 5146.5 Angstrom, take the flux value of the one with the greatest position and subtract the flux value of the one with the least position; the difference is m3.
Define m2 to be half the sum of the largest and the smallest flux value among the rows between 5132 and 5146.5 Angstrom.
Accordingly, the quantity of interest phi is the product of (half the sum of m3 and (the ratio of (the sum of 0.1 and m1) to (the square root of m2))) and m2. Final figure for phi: 132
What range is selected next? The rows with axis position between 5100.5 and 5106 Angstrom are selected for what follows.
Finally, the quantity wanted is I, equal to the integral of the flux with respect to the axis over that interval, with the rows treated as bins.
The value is 276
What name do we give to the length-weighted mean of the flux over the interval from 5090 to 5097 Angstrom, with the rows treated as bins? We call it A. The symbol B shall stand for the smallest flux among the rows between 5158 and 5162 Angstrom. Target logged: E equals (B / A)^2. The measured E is 0.45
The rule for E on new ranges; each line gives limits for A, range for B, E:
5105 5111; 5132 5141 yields 0.87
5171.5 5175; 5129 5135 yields 1.95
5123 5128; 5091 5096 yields 0.92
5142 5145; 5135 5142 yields 1.00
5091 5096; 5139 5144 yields 0.85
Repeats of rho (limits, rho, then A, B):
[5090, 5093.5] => -0.82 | 51.85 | 51.0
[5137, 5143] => -1.24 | 48.93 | 47.7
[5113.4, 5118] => -0.31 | 50.35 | 50.0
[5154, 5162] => -2.74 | 39.56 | 36.8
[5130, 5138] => -1.33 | 51.08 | 49.8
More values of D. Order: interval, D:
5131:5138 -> 5136.46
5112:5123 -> 5119.93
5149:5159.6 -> 5149.48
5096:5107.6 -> 5105.80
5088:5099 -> 5088.19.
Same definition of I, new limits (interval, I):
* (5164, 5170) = 213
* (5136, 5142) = 289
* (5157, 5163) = 213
